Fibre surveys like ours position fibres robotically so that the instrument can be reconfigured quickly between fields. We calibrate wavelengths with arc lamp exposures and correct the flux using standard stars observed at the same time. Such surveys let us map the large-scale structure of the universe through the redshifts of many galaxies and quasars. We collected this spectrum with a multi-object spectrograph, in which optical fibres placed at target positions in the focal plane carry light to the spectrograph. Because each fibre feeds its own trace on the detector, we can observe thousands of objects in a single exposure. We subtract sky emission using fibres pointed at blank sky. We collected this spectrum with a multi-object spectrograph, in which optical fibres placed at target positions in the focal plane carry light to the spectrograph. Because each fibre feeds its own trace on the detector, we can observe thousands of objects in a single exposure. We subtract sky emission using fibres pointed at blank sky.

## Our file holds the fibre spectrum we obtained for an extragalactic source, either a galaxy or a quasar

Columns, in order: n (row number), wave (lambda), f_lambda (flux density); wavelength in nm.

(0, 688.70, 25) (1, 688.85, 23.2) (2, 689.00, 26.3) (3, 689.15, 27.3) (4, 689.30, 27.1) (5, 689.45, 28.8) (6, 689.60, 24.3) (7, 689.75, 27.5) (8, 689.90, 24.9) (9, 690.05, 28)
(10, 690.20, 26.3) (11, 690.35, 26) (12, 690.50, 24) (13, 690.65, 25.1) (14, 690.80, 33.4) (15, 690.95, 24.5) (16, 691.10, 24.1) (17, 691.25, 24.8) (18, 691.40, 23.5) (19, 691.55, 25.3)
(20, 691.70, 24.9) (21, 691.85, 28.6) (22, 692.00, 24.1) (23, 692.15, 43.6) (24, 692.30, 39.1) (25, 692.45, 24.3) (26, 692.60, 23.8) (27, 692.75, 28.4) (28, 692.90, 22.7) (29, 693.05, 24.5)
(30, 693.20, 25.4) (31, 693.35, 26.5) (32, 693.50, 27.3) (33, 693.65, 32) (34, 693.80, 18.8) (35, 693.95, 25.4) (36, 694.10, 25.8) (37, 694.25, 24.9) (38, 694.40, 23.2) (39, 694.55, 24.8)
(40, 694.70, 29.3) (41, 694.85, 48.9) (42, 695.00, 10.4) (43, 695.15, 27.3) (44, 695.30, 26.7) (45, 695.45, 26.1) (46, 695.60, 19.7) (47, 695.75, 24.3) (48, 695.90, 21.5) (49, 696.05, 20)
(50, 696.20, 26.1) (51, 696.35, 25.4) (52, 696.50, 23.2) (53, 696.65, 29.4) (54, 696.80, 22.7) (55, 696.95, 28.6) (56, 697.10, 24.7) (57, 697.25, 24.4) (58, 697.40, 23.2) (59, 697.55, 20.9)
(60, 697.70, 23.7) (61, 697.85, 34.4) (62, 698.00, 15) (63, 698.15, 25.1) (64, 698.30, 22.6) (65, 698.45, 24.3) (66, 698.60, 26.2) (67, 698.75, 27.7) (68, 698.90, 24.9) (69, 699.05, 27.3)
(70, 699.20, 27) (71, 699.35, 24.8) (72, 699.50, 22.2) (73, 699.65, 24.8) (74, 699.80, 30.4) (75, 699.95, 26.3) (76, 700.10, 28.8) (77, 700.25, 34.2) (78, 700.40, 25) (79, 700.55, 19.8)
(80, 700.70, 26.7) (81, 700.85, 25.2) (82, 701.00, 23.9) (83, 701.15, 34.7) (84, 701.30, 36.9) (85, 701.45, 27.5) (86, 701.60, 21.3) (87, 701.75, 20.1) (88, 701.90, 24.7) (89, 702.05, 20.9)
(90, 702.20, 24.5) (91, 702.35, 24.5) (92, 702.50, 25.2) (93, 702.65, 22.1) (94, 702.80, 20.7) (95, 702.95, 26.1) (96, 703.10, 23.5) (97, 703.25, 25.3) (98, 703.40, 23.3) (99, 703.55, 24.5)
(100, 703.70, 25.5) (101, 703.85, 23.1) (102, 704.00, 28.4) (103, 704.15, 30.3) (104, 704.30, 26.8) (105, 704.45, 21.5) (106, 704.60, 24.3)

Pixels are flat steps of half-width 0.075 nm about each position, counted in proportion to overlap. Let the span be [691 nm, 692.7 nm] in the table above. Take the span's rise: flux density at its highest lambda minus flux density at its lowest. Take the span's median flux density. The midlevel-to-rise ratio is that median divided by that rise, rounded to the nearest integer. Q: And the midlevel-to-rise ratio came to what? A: -83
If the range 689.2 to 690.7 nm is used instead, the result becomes -13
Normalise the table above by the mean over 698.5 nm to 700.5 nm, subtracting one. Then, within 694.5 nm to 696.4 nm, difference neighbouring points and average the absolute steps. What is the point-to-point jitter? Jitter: 0.32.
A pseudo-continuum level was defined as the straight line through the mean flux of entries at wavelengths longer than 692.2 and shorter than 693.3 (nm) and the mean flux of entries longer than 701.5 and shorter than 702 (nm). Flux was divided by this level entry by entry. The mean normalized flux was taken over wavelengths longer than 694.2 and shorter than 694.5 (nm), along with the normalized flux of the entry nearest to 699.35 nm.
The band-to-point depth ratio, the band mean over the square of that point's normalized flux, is 0.82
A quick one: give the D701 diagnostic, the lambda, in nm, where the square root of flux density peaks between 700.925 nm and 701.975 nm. 701.30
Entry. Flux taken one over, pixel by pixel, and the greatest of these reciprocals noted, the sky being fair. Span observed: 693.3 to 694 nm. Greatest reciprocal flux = 0.053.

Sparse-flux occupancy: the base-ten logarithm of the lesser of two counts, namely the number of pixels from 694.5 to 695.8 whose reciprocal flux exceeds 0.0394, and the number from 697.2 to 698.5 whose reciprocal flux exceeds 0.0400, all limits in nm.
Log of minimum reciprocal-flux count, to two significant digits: 0.60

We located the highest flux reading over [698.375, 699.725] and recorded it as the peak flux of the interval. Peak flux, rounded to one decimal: 27.7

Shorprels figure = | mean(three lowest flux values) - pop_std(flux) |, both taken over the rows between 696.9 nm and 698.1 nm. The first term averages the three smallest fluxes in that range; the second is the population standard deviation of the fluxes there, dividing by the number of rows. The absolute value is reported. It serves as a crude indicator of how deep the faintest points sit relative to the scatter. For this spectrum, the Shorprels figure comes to 14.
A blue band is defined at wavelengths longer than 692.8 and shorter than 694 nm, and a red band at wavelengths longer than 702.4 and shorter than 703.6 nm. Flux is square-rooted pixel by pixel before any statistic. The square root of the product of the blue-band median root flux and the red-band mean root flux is 4.96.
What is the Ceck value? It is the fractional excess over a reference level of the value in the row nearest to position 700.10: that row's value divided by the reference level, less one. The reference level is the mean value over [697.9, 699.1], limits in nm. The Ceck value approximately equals 0.19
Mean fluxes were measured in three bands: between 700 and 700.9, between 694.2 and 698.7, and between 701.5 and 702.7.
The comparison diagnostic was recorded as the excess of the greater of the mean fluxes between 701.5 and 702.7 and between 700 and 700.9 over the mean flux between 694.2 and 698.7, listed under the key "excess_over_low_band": 1.7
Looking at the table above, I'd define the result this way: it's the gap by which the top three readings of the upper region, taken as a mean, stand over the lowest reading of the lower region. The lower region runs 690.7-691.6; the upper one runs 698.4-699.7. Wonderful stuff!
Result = 3.8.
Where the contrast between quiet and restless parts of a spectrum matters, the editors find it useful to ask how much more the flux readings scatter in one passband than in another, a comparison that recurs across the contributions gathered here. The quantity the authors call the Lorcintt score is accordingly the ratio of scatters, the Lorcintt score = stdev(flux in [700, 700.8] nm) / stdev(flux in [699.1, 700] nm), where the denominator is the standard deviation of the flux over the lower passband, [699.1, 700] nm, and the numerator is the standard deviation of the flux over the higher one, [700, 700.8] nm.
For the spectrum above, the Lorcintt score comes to 1.9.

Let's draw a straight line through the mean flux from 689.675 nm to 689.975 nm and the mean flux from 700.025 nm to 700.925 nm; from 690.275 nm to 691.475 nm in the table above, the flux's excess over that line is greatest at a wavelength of 690.80 nm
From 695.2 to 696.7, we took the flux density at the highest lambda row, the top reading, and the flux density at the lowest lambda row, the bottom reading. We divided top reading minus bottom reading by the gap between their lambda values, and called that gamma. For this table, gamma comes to 2.0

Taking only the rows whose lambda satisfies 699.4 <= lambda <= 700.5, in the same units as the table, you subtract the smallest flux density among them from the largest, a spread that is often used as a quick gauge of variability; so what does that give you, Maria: 12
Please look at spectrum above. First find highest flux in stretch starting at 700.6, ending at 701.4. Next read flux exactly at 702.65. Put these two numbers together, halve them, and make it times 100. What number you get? 2950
